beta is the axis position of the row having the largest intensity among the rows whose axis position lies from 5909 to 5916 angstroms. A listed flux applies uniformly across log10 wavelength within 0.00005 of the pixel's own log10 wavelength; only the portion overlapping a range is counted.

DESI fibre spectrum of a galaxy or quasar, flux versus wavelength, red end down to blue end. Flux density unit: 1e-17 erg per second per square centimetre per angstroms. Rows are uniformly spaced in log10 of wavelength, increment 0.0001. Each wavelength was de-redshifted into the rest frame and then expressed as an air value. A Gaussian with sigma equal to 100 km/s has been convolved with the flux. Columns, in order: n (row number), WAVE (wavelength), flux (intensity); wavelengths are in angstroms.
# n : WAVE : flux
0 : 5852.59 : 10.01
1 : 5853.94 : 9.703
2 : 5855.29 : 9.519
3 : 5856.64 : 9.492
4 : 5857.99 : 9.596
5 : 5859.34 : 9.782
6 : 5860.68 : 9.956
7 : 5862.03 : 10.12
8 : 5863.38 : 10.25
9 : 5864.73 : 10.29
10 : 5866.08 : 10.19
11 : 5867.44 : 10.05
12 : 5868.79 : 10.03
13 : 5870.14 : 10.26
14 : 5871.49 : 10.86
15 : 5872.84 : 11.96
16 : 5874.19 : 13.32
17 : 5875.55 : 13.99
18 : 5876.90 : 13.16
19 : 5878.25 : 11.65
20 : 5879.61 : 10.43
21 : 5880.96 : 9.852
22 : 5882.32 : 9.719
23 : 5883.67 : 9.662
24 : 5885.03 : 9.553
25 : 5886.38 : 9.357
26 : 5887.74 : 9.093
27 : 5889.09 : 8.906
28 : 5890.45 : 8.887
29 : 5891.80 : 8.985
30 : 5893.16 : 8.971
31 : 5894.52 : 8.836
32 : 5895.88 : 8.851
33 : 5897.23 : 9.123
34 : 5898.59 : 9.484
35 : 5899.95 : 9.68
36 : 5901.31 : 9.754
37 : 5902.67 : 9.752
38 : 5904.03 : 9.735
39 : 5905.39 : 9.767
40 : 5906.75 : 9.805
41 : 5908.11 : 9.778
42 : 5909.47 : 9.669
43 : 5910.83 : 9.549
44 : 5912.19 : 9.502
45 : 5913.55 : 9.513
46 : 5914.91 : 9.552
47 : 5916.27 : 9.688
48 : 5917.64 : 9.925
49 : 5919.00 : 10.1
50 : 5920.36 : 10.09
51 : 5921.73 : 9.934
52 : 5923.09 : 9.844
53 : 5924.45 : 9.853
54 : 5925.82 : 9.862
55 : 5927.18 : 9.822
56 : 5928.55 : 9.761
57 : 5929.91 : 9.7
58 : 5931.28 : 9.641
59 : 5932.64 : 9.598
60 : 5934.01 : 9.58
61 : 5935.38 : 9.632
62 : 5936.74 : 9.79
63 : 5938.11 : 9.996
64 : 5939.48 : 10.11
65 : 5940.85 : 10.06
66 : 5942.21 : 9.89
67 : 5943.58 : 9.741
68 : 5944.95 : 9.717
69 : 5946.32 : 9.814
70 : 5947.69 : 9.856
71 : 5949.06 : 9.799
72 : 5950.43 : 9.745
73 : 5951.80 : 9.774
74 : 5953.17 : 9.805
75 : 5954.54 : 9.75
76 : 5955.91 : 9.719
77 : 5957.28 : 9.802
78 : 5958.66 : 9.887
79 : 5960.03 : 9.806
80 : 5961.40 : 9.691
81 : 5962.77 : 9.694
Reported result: 5909.47 angstroms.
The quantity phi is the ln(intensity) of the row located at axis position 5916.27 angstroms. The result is 2.271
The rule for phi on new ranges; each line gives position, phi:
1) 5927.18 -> 2.285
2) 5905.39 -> 2.279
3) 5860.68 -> 2.298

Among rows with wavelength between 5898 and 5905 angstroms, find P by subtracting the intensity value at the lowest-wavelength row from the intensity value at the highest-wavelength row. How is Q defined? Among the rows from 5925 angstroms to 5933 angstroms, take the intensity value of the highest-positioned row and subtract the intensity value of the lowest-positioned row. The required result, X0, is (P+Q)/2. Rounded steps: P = 0.25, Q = -0.26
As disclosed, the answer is 0.0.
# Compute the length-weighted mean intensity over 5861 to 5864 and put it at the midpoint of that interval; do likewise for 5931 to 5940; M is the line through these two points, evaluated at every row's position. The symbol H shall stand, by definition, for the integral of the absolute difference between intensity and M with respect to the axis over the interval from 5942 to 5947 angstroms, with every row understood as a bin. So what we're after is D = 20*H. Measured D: 7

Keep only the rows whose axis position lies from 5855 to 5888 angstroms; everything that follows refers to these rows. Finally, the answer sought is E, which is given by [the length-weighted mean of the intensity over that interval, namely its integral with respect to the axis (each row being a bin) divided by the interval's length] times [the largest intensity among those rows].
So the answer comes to 147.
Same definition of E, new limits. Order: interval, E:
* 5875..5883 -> 160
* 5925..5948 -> 99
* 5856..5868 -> 103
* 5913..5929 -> 99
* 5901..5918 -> 96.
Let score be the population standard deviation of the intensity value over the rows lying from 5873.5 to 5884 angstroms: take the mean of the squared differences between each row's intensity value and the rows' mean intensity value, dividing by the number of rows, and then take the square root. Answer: 1.68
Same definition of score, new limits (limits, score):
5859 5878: 1.40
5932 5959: 0.13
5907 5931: 0.18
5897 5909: 0.21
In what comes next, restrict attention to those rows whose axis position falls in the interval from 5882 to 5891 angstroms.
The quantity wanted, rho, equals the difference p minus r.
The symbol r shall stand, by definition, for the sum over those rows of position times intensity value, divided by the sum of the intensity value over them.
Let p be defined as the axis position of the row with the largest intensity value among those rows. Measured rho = -4.0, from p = 5882.32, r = 5886.3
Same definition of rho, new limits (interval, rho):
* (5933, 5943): 1.3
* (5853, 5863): 4.0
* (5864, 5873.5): 3.9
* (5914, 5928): -2.1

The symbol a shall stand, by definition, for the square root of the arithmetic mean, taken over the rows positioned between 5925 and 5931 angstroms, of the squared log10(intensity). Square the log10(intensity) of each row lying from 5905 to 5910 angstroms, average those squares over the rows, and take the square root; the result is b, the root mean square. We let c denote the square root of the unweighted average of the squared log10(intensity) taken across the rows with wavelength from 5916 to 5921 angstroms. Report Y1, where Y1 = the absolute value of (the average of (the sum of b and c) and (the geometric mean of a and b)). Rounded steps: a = 0.99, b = 0.989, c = 1.00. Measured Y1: 1.49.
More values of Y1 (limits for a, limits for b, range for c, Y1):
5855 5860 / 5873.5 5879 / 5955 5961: 1.58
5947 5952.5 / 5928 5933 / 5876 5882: 1.51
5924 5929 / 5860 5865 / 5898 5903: 1.50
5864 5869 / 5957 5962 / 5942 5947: 1.49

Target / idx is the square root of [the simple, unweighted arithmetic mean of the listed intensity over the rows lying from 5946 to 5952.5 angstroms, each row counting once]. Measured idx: 3.13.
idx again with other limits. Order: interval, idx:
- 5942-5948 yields 3.13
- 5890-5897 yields 2.98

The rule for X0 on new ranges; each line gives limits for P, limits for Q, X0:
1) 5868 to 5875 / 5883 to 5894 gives 1.3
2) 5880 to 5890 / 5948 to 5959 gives -0.4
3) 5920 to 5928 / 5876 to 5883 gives -1.9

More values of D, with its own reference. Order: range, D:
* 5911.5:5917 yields 34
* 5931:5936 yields 16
